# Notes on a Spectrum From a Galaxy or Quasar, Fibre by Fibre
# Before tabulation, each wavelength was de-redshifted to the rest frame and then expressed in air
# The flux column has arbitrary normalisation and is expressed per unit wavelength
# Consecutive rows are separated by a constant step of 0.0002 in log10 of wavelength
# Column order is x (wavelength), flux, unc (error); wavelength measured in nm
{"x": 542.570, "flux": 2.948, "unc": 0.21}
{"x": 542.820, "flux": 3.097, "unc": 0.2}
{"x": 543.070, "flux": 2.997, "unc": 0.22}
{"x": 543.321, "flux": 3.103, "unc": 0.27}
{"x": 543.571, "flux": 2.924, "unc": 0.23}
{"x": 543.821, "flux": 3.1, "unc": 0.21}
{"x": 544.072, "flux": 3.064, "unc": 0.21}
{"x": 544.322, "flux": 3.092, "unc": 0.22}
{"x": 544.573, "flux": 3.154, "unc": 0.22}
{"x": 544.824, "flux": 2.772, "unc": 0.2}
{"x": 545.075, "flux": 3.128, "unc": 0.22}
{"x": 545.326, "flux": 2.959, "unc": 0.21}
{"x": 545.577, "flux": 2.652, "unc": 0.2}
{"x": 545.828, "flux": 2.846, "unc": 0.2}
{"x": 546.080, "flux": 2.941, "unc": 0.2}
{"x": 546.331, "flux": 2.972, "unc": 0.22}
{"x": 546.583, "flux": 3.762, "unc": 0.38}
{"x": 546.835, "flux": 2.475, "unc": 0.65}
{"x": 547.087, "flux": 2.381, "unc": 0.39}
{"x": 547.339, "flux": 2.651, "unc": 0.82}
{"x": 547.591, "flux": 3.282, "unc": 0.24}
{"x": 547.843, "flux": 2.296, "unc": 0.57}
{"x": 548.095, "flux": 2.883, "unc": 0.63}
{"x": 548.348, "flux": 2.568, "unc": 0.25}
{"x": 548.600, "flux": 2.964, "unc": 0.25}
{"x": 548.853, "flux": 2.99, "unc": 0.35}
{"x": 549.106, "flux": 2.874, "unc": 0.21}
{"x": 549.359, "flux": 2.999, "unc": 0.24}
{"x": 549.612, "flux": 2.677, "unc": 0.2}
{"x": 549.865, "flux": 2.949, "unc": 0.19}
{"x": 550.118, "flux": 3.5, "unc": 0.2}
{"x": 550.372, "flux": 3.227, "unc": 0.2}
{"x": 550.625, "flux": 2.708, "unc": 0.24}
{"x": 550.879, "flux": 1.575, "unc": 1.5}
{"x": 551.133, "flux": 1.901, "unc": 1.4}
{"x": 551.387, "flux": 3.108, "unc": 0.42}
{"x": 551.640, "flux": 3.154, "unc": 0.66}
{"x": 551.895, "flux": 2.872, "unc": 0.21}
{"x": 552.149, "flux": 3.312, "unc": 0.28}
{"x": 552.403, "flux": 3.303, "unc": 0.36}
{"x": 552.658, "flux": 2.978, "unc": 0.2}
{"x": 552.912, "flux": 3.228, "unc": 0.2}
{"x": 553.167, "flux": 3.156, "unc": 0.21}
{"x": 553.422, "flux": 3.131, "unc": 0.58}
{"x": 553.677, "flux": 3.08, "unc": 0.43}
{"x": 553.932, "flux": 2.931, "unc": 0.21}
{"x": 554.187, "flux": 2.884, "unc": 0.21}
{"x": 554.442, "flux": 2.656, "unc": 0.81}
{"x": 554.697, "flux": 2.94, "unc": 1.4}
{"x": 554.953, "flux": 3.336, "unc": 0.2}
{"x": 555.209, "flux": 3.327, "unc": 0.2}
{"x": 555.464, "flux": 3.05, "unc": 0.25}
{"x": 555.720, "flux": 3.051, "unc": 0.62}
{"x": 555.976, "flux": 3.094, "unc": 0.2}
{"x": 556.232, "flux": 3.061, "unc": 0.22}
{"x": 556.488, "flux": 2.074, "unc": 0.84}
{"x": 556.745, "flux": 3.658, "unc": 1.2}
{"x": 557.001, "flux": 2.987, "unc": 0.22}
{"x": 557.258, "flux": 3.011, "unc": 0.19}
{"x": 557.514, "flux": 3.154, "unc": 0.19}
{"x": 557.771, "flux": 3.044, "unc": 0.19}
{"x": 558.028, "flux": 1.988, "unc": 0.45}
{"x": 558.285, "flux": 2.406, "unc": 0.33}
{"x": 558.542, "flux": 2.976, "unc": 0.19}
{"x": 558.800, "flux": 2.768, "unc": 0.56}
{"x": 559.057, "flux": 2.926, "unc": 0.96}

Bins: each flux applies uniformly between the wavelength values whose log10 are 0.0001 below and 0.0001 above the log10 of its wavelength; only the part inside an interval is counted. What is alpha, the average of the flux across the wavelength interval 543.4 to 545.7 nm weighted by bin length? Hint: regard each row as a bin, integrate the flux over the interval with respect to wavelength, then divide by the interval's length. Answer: 2.99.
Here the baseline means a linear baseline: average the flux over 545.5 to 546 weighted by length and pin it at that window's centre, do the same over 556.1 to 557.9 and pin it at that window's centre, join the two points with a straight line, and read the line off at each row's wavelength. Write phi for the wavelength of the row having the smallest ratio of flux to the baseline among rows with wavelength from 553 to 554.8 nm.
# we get 554.442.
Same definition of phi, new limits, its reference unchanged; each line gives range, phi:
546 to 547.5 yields 547.087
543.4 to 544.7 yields 543.571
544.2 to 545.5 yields 544.824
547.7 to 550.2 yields 547.843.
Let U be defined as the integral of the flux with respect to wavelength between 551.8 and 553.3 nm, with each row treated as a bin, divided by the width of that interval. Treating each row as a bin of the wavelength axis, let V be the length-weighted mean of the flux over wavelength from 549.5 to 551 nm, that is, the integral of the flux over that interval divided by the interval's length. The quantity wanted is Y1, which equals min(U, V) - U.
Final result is -0.37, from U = 3.1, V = 2.8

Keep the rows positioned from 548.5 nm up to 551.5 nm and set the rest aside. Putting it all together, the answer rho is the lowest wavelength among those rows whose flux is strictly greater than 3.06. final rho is 550.118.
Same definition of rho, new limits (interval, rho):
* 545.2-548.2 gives 546.583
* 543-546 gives 543.321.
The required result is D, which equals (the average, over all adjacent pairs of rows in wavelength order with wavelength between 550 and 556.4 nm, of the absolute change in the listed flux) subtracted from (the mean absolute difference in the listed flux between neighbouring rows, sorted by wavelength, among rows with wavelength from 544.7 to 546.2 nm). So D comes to -0.04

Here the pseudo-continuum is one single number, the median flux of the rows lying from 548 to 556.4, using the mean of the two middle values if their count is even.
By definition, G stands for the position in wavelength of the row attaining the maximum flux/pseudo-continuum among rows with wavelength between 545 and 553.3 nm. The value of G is 546.583 nm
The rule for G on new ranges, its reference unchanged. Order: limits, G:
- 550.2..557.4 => 556.745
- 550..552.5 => 550.118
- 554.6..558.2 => 556.745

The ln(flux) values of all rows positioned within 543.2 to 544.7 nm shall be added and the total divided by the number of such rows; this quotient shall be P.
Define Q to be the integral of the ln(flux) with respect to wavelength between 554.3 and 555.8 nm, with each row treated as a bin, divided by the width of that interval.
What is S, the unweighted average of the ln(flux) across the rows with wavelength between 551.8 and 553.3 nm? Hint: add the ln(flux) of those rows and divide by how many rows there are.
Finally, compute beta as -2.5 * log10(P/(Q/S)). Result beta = -0.15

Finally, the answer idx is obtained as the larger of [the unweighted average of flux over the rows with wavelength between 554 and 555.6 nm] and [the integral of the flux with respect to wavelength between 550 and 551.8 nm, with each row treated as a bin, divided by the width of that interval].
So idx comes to 3.03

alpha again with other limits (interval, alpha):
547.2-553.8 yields 2.90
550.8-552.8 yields 2.81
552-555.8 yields 3.09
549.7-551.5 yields 2.71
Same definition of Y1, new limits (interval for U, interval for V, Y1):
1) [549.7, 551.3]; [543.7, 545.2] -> 0.00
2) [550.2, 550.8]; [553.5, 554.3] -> 0.00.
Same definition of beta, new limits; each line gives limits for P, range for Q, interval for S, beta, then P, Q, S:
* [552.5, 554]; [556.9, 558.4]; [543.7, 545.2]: -0.24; 1.13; 1.00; 1.11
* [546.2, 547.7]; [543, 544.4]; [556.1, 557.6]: -0.03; 1.06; 1.11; 1.08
